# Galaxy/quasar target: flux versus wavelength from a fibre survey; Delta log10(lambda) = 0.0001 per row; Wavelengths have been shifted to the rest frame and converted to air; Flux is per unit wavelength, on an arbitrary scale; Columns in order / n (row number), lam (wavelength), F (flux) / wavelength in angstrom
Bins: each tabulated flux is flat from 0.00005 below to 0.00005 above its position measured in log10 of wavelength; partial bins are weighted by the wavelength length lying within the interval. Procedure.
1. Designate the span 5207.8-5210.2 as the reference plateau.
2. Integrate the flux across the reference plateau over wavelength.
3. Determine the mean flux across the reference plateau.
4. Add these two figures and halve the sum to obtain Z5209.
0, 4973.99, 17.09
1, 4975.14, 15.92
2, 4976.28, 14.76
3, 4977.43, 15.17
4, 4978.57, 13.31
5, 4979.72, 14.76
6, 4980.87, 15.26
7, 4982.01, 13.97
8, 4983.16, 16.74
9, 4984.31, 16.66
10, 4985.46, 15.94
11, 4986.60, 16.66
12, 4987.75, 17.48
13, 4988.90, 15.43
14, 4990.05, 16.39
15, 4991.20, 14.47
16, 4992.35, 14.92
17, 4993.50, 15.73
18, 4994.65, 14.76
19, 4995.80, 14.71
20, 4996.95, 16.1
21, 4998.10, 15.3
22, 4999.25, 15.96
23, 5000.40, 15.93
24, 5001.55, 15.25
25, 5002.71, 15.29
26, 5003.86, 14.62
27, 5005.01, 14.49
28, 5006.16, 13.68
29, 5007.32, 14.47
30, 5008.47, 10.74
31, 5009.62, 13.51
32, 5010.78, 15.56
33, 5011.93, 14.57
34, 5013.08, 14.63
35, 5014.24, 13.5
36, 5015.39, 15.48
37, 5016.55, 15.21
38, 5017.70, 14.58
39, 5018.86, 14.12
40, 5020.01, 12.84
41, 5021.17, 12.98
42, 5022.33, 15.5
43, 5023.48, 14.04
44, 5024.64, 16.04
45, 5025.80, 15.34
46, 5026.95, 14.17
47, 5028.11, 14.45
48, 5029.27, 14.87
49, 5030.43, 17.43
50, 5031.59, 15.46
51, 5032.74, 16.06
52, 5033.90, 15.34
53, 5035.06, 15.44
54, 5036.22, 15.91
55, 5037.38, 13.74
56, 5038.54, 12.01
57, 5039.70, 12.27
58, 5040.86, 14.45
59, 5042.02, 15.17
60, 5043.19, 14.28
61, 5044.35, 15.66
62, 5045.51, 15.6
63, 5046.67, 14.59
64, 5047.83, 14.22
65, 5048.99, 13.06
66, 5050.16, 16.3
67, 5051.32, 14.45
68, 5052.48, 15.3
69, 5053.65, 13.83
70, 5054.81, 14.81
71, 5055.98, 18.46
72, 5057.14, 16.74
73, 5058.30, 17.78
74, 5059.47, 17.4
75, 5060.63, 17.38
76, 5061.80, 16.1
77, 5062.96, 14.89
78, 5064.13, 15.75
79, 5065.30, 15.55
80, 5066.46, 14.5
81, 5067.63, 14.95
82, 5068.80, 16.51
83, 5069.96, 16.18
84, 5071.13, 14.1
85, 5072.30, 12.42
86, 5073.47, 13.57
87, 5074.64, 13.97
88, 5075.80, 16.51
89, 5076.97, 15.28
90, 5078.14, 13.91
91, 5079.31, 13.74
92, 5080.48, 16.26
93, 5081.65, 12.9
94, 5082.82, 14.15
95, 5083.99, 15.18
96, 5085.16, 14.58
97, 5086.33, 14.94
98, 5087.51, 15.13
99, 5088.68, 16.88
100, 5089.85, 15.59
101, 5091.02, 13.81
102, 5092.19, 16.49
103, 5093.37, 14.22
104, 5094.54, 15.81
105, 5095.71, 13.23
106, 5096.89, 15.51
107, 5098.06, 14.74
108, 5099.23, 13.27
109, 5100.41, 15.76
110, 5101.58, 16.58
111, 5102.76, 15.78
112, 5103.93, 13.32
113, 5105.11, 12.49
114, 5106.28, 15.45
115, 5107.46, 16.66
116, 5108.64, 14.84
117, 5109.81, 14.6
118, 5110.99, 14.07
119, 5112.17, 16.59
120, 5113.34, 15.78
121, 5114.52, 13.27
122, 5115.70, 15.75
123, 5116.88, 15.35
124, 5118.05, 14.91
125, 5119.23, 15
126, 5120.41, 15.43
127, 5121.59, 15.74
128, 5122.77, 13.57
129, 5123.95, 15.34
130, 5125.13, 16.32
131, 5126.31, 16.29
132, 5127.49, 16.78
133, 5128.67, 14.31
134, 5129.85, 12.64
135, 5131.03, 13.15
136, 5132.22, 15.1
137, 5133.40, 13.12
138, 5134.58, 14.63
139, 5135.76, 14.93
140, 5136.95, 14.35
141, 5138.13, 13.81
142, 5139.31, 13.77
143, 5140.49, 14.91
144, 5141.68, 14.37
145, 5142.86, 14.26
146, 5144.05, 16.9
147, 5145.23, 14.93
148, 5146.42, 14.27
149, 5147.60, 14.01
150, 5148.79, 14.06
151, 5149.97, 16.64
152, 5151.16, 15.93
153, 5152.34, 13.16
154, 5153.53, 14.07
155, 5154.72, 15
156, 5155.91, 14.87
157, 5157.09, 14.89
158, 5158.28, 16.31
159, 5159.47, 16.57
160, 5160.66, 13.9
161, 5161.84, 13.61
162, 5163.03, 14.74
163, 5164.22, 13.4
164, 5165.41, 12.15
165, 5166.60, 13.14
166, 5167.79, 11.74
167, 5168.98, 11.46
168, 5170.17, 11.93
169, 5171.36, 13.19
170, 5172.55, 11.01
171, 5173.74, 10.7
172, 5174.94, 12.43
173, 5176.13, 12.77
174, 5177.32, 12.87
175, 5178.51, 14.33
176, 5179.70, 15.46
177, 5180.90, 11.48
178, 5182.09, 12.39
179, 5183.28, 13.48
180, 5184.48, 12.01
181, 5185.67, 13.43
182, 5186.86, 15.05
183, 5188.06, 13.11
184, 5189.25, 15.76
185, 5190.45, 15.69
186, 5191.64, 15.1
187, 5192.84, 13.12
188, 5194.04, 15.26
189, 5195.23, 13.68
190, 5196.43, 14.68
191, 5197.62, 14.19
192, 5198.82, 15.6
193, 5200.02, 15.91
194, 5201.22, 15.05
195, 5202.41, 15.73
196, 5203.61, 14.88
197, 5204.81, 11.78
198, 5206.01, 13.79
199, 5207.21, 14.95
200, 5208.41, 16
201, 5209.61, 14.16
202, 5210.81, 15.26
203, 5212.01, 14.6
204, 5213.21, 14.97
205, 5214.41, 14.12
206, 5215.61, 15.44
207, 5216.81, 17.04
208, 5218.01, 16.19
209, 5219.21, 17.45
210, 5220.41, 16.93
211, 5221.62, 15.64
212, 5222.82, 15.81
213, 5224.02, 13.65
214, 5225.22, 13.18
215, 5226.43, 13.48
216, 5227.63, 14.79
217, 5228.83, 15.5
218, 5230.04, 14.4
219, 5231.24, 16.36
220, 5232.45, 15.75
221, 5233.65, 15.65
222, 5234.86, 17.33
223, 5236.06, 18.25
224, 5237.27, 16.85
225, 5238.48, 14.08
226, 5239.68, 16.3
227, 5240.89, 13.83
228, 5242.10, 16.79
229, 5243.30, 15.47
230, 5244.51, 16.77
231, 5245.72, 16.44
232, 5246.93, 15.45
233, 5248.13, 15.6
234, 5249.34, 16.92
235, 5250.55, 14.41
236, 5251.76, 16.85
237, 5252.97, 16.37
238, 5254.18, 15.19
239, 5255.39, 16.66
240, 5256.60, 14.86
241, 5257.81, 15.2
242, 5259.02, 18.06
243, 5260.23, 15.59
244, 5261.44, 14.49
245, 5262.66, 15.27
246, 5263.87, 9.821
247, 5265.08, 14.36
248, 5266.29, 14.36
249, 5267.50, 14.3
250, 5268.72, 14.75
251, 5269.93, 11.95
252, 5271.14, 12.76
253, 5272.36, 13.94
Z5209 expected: 25.6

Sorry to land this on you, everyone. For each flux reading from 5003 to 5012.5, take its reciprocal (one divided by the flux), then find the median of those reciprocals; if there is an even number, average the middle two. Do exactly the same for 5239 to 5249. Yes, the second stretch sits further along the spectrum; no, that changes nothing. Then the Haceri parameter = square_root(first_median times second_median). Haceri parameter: 0.066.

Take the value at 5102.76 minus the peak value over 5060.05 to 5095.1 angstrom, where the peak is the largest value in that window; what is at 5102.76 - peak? -1.6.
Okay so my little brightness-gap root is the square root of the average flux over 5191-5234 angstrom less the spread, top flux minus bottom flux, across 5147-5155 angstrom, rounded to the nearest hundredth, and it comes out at 3.39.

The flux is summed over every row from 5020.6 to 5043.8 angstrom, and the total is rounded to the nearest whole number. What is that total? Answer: 295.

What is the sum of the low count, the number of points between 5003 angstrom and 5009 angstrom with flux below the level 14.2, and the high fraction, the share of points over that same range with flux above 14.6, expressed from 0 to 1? 2.2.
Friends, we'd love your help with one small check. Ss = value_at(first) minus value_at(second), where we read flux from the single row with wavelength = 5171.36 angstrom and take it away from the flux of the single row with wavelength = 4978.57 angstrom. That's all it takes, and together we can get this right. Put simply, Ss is 0.1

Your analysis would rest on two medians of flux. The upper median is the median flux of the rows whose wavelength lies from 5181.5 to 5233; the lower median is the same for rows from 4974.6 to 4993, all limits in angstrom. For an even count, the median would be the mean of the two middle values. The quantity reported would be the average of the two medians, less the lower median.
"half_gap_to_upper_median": -0.19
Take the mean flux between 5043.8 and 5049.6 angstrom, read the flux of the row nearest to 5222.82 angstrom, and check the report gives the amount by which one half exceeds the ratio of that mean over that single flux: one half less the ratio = -0.43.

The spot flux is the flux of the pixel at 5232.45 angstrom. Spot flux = 15.75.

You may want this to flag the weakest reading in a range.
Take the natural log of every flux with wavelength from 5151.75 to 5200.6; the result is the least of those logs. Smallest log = 2.4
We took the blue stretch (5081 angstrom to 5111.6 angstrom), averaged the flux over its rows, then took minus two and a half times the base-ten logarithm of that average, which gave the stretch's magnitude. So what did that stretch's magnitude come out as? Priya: -2.93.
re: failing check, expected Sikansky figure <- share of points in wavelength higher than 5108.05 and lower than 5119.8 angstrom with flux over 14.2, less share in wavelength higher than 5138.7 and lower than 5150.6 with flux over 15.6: 0.60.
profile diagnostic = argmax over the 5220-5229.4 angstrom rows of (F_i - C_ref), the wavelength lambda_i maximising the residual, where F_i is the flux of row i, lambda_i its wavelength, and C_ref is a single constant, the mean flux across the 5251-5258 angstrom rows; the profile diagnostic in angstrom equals 5220.41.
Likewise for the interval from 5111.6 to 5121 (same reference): 5112.17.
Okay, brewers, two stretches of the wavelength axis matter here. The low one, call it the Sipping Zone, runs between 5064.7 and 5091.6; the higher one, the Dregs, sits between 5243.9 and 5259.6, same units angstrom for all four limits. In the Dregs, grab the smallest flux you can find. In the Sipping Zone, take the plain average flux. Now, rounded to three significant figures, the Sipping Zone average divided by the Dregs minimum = 1.03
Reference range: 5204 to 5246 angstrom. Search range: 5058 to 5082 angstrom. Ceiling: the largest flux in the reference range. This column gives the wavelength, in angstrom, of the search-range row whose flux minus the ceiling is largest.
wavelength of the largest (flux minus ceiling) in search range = 5058.30 angstrom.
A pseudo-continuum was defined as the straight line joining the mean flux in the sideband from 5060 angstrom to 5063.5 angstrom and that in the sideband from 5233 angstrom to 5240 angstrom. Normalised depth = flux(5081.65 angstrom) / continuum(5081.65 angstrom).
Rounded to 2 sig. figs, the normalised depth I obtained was 0.80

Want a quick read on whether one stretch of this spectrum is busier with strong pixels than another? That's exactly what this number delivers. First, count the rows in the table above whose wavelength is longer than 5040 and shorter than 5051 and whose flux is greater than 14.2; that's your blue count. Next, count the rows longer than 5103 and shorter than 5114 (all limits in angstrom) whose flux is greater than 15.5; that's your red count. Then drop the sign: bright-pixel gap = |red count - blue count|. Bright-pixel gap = 5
